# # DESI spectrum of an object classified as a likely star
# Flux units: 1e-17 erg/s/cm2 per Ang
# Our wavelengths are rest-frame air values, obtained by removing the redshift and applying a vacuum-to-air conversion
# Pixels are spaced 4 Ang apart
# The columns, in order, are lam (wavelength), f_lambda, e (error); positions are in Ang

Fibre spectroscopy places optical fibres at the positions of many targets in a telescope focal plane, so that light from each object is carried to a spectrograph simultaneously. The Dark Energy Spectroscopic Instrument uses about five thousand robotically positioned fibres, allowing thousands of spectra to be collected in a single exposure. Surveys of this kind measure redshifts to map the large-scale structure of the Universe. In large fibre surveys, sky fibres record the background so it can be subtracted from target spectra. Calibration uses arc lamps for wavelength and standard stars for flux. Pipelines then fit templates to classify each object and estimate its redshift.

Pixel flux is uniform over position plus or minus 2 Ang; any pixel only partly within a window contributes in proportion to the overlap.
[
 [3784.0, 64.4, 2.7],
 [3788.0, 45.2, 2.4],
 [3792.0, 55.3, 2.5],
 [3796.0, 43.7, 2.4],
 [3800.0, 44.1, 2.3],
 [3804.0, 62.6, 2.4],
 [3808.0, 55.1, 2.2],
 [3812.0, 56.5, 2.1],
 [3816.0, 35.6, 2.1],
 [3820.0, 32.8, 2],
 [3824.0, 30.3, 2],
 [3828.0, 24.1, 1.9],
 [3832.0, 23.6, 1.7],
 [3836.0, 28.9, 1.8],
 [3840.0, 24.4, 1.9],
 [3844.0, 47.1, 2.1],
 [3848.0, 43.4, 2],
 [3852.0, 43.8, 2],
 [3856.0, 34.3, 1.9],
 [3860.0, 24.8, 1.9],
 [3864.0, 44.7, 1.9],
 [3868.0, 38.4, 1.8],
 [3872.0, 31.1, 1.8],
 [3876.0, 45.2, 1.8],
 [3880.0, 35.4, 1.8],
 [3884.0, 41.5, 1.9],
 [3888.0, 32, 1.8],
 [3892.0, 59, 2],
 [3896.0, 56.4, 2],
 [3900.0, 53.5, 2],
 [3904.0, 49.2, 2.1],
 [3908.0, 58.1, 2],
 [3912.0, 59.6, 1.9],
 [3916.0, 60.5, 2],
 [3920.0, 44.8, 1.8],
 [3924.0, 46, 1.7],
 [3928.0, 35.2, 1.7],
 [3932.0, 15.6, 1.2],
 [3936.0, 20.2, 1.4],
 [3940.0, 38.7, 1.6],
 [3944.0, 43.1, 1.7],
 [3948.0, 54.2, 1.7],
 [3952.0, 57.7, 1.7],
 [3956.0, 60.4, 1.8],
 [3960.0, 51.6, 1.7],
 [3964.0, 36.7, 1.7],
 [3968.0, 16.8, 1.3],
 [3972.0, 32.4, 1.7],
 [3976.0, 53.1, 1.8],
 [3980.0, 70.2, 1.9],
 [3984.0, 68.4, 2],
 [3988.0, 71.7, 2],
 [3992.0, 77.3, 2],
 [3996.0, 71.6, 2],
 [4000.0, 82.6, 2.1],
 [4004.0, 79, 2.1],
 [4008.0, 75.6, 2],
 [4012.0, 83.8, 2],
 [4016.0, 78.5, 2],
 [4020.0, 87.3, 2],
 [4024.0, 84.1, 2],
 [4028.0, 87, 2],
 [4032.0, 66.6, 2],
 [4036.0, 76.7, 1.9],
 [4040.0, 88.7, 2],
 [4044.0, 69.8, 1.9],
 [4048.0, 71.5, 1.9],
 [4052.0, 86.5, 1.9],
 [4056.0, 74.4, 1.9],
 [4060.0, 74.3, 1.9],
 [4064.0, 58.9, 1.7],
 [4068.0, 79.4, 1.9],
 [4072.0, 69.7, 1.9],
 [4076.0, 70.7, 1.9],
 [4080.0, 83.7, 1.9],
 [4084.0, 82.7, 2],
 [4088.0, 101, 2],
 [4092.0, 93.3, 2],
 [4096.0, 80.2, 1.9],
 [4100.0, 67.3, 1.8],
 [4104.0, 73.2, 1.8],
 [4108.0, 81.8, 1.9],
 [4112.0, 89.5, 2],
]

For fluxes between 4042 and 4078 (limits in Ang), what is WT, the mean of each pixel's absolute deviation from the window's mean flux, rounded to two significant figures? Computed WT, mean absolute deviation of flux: 5.2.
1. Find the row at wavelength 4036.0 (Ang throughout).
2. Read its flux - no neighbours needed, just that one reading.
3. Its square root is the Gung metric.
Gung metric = 8.8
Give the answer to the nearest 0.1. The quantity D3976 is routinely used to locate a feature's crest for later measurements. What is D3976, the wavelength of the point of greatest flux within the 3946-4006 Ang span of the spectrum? 4000.0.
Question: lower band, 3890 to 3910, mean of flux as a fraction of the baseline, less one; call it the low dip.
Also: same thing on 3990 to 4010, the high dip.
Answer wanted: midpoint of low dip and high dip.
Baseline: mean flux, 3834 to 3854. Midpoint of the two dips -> 0.77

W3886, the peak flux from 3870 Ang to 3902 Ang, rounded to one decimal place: 59.0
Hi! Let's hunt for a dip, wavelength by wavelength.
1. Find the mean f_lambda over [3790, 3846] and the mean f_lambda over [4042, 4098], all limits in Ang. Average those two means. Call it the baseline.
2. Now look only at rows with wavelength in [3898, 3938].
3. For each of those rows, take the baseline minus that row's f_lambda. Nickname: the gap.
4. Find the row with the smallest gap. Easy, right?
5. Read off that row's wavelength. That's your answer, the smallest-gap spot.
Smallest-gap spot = 3916.0 Ang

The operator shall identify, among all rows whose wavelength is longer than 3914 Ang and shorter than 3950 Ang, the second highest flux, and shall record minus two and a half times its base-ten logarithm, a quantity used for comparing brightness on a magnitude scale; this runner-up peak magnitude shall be -4.3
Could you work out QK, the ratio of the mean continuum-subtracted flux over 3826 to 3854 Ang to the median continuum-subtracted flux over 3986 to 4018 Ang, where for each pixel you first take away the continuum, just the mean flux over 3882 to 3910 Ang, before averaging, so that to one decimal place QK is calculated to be -0.6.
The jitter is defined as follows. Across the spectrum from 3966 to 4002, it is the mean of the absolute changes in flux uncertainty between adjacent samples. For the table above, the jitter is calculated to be 0.100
